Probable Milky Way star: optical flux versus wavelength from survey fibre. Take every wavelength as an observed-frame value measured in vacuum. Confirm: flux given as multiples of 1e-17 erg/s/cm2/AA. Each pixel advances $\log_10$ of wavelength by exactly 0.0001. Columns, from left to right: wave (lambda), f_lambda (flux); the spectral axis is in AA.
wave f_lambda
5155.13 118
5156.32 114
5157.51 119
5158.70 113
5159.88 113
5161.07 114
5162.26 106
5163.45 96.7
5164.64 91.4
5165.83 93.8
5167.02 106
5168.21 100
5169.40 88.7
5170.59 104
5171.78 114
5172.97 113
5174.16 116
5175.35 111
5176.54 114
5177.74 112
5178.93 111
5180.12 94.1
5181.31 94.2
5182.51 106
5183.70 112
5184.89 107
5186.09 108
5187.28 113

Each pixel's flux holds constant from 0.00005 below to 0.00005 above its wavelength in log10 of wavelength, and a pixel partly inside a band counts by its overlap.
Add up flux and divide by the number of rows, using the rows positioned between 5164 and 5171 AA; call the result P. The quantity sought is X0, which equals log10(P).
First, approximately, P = 97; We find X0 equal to 1.988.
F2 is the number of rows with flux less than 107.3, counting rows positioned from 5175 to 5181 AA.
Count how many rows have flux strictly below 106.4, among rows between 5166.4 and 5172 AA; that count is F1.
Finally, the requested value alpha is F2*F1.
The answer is 4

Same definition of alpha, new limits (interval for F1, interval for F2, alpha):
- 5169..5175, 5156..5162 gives 0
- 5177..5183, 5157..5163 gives 3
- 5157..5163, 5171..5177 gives 0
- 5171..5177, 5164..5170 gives 0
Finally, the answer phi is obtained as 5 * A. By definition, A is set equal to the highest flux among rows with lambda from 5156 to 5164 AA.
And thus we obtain 595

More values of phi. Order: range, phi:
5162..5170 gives 530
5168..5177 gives 580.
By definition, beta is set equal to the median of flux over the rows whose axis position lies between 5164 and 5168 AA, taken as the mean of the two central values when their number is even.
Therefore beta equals 94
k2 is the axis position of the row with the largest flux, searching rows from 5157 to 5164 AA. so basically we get 5157.51 AA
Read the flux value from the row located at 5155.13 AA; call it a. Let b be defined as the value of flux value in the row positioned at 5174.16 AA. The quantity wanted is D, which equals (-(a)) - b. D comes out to -234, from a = 118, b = 116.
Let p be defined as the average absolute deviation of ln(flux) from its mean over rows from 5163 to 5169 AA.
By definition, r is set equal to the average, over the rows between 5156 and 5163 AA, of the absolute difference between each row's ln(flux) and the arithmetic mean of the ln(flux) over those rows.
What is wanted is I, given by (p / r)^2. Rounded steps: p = 0.044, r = 0.022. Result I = 3.9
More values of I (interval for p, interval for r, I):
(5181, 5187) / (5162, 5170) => 0.6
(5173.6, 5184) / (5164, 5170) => 1.2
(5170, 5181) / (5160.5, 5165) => 0.3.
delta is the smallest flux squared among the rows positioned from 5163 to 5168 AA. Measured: 8354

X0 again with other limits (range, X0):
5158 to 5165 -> 2.024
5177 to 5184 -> 2.021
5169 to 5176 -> 2.033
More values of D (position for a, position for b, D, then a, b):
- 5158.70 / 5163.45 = -210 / 113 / 96.7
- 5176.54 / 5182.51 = -220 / 114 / 106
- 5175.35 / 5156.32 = -225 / 111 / 114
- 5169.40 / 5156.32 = -203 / 88.7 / 114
